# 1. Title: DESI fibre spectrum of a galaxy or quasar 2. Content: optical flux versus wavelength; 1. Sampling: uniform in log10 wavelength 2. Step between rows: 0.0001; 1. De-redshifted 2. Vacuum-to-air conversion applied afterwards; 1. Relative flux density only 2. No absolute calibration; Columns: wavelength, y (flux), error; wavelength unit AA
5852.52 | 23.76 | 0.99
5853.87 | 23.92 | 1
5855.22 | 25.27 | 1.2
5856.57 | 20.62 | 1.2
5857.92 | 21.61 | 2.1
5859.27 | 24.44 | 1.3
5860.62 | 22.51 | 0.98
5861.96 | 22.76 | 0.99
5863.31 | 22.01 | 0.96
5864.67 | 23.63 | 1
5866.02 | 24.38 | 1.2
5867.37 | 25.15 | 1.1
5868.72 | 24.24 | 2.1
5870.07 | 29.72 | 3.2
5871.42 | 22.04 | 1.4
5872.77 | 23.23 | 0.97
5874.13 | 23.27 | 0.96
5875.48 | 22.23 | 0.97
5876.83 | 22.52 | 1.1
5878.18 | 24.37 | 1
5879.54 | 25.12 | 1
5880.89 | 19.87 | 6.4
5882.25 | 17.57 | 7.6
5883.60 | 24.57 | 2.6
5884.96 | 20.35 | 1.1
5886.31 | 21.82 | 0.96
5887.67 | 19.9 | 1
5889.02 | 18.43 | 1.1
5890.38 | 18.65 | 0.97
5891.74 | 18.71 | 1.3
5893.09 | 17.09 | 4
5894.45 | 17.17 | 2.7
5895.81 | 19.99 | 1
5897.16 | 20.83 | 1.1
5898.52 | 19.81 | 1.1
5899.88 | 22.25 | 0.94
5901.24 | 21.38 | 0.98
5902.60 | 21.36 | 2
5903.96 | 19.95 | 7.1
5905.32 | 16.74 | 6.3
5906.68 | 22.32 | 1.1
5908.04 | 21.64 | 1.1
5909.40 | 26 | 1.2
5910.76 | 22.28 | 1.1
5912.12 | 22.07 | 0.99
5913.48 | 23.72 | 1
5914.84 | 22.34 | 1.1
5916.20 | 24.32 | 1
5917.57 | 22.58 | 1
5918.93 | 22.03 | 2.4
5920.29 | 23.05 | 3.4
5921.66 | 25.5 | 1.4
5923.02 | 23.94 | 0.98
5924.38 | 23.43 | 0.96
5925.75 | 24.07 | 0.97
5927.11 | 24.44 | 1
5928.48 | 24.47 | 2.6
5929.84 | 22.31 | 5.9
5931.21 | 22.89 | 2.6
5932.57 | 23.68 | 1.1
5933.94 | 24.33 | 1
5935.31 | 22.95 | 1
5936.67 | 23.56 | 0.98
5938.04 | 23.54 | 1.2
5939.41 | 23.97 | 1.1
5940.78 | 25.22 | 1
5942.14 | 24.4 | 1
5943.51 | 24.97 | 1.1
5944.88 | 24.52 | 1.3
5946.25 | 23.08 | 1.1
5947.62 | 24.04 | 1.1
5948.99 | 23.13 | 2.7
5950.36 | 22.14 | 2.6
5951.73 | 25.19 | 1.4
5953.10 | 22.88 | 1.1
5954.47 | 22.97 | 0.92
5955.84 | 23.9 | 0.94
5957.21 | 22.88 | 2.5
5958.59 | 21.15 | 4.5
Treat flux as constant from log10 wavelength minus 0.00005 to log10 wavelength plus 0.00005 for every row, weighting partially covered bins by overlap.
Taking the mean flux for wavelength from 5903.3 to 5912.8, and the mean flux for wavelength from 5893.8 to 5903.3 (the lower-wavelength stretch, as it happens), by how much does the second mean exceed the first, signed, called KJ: -1.2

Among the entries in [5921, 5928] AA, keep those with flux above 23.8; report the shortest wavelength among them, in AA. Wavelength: 5921.66 AA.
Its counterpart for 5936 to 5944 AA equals 5939.41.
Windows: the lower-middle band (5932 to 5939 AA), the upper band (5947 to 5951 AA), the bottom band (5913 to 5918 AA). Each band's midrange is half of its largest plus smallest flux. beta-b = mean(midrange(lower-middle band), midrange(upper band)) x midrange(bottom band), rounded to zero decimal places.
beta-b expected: 545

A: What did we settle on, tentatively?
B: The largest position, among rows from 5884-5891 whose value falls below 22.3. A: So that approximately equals 5890.38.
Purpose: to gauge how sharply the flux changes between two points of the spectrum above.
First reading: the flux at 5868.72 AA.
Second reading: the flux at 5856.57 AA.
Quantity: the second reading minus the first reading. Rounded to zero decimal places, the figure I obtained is -4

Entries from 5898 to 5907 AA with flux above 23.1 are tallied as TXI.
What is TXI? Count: 0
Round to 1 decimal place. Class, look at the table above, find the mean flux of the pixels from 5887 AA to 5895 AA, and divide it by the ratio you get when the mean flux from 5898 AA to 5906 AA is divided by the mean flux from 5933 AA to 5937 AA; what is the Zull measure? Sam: 21.4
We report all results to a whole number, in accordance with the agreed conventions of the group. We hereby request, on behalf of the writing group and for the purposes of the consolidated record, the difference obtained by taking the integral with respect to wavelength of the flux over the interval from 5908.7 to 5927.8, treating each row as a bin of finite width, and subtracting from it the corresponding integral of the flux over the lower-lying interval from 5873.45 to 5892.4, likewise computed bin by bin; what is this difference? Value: 47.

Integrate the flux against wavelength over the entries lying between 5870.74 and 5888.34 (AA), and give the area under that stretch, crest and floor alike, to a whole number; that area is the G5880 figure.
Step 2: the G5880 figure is 388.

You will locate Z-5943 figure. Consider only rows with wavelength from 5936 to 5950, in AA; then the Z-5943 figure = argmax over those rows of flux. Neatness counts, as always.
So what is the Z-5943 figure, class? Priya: 5940.78 AA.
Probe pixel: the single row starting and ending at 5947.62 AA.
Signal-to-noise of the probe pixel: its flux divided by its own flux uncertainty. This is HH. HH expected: 22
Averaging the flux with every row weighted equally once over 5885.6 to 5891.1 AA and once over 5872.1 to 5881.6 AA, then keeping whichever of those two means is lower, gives 19.7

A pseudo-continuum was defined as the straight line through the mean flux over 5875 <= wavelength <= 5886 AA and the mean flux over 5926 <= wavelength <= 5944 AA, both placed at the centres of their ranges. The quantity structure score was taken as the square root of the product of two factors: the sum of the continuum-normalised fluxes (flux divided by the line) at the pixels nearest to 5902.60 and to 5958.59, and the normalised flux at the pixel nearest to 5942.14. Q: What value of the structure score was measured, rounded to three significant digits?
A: 1.35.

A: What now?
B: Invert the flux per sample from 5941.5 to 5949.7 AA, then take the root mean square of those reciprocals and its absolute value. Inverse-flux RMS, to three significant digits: 0.0417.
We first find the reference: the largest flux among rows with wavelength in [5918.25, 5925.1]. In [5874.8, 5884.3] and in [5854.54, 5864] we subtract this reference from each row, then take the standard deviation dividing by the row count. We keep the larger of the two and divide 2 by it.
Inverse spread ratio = 0.78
